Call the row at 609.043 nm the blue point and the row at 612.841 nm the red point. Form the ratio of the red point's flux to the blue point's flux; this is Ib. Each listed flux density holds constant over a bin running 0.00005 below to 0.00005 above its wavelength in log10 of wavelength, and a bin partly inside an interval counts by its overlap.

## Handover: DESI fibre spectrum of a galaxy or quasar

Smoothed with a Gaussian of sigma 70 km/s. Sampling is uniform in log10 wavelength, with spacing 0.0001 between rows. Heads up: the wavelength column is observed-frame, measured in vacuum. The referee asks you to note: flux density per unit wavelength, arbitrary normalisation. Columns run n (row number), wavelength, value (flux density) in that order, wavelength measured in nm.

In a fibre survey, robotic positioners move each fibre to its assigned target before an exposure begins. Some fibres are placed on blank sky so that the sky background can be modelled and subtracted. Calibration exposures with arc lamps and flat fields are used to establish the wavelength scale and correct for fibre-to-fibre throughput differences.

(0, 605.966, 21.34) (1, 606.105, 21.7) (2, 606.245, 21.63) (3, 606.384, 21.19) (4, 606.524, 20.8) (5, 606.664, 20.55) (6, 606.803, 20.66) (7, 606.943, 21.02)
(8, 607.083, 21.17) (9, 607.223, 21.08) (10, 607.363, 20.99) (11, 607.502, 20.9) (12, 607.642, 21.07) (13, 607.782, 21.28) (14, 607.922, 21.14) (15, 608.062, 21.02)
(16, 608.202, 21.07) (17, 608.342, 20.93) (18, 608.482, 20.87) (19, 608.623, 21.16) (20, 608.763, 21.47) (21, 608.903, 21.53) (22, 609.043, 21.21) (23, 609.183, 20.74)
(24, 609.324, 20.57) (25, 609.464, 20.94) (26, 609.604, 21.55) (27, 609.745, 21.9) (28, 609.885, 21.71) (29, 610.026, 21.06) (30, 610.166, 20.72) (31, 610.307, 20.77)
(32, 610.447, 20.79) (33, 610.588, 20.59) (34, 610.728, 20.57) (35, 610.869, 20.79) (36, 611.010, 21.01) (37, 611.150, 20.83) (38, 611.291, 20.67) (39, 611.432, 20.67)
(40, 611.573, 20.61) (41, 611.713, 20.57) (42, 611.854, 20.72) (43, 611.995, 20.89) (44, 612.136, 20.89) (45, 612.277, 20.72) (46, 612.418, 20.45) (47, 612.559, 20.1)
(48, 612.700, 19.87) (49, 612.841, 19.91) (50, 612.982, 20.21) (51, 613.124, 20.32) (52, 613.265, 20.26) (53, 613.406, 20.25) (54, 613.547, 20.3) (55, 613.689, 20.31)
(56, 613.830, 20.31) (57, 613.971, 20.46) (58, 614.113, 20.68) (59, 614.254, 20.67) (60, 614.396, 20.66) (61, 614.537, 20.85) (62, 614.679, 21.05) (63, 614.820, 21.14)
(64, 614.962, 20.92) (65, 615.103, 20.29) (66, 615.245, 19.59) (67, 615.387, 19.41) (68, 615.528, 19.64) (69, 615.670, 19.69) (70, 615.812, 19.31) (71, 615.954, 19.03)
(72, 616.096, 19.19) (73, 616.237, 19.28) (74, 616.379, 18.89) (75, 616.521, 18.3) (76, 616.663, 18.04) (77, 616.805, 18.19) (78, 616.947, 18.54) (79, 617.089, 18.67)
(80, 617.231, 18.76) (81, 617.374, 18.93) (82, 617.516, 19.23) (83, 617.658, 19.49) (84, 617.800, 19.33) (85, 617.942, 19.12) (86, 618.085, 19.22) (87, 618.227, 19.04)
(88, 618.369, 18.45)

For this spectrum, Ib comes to 0.94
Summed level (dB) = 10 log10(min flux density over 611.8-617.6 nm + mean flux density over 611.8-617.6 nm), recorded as 15.8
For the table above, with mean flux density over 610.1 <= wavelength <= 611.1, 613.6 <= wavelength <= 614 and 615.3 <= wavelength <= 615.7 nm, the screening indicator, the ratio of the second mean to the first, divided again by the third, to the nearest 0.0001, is 0.0501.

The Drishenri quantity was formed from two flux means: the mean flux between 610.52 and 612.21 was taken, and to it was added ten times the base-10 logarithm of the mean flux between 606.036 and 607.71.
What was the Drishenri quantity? 34.0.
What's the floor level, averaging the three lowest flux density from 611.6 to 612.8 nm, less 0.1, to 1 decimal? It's 20.0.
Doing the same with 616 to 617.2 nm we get 18.1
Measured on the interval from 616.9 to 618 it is 18.6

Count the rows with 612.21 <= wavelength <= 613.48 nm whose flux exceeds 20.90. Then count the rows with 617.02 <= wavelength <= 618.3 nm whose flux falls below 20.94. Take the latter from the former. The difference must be -9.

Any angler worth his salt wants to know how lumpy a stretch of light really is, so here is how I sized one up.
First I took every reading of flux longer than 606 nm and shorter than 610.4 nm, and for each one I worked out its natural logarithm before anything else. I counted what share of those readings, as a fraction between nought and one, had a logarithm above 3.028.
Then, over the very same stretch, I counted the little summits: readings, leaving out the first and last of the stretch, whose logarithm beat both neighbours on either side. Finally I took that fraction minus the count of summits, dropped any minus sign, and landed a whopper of 4.1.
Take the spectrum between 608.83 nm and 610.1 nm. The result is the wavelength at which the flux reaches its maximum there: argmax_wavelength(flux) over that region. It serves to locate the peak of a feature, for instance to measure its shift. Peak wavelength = 609.745 nm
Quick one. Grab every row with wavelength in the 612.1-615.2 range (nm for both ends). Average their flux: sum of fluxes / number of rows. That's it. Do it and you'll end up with 20.5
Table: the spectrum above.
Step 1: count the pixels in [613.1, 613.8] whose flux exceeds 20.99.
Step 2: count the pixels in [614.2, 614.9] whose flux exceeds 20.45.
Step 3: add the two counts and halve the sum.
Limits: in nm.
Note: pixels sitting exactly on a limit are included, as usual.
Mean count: 2.5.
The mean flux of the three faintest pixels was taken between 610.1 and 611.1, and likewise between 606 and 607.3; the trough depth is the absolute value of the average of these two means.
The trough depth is 20.6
